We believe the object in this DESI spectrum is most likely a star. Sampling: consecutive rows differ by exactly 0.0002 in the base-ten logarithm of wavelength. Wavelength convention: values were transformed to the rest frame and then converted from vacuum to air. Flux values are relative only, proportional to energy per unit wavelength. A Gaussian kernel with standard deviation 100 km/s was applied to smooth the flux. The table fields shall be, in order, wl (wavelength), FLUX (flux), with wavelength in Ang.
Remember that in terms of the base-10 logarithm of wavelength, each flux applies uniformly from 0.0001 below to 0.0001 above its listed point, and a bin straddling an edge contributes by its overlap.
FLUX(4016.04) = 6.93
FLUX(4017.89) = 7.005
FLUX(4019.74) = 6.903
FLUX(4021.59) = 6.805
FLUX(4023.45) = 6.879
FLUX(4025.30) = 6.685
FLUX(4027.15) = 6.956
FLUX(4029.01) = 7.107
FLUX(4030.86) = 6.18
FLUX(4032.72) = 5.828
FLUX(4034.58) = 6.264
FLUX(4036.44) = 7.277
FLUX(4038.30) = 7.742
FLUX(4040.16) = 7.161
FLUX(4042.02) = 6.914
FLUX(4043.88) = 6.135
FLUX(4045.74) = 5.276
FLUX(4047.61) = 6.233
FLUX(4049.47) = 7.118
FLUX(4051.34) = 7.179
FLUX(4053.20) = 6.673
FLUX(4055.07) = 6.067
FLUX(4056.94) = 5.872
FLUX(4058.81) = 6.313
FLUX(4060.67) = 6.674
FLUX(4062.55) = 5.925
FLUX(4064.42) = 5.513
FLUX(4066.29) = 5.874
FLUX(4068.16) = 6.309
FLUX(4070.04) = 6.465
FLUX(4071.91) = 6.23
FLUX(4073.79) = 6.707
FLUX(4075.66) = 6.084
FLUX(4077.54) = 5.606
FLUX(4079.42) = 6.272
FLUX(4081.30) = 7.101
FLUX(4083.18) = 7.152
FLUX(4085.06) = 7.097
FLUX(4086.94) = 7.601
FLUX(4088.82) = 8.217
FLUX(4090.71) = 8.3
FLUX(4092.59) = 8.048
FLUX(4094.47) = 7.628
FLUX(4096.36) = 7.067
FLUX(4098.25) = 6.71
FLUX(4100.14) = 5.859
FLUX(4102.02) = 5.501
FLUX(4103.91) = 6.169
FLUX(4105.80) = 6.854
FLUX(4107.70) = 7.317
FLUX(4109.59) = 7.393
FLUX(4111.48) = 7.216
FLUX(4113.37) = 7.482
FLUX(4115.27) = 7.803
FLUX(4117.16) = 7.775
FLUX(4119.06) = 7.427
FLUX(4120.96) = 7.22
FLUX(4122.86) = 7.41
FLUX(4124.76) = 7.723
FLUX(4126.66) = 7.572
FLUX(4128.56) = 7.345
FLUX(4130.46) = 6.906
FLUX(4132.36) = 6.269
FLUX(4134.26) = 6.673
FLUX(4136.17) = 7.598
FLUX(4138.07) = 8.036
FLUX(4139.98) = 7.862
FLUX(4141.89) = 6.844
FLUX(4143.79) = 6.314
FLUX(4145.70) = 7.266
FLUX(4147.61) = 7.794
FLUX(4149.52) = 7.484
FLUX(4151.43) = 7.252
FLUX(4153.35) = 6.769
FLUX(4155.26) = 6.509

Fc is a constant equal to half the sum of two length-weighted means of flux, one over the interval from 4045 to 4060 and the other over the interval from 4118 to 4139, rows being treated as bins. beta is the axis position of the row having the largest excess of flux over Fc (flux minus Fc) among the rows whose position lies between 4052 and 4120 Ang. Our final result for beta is 4090.71 Ang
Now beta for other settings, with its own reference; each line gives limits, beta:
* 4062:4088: 4086.94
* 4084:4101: 4090.71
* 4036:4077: 4038.30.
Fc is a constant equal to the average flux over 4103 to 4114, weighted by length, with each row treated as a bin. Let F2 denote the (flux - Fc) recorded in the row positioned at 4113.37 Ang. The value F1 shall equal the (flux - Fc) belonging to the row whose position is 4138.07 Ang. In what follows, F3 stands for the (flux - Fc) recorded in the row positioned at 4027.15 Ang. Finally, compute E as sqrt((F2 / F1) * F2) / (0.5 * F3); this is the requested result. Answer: -8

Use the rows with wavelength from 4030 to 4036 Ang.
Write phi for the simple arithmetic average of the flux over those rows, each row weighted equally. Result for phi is 6.1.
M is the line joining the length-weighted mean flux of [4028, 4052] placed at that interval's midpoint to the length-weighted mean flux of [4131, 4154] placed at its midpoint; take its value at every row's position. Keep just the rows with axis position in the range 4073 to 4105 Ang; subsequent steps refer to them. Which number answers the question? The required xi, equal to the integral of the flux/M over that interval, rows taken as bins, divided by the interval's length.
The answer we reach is 1.00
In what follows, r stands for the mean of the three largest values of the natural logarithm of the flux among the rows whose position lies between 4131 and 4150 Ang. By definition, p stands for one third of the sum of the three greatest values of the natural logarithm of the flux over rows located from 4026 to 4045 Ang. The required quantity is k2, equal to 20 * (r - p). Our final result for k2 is 1.3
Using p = 2.00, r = 2.07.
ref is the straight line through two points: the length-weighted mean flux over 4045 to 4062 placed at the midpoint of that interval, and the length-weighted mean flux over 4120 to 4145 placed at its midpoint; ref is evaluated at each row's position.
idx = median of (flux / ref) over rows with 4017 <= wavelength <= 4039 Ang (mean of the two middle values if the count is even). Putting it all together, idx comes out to 1.14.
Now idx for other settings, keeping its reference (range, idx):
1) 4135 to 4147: 1.02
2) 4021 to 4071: 1.01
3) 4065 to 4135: 1.03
